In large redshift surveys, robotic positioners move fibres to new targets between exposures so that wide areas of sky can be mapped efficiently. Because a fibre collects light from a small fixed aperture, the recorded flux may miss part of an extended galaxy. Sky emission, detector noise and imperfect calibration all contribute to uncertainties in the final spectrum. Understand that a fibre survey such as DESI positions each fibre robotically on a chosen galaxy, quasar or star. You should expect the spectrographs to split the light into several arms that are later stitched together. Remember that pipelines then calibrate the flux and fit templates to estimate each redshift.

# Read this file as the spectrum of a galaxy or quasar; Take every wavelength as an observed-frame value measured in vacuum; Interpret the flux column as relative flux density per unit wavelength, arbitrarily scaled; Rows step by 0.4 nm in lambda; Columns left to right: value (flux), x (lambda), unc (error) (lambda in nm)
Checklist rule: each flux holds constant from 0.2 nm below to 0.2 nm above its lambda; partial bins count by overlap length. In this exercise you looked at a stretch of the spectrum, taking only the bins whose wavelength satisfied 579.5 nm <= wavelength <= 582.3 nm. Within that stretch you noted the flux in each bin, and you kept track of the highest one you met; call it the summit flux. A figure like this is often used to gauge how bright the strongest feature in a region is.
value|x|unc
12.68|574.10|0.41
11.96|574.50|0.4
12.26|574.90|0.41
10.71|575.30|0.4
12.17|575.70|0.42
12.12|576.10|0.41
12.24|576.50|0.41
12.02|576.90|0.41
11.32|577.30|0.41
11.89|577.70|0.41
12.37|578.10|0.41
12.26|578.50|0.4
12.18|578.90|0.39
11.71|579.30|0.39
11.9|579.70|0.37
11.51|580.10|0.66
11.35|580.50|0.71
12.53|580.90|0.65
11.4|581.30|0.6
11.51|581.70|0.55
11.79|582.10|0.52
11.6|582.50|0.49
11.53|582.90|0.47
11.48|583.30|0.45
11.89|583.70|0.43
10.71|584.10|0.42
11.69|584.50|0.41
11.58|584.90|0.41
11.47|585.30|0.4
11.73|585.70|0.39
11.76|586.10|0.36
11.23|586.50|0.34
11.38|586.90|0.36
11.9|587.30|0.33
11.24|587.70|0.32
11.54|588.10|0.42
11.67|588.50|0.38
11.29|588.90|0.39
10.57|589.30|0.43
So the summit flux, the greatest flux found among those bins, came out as 12.53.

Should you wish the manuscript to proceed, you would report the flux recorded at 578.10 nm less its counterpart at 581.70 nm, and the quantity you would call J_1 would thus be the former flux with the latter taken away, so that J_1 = 0.86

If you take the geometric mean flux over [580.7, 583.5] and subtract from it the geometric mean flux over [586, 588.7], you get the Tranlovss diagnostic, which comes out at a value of 0.16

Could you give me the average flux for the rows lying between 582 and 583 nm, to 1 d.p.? 11.6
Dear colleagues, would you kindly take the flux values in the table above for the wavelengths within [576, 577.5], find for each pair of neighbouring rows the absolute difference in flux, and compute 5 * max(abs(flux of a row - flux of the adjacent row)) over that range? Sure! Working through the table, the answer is 3.5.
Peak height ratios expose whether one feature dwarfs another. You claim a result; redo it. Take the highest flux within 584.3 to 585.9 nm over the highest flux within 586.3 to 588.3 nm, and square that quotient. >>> 0.97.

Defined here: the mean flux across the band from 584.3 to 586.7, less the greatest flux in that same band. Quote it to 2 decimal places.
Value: -0.18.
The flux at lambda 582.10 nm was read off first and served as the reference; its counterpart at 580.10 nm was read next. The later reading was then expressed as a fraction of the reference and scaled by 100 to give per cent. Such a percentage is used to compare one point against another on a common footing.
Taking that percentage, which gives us 98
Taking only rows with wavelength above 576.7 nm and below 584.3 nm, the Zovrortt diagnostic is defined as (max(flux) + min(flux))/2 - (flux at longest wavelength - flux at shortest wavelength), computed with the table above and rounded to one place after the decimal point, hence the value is 12.9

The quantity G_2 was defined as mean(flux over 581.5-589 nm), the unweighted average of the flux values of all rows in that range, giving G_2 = 11.5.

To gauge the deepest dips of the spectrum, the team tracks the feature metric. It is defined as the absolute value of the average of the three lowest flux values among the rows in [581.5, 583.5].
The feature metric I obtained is 11.5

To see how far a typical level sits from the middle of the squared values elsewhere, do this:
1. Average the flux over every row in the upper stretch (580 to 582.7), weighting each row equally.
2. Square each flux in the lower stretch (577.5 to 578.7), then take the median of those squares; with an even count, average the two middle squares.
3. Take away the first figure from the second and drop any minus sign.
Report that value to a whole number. 139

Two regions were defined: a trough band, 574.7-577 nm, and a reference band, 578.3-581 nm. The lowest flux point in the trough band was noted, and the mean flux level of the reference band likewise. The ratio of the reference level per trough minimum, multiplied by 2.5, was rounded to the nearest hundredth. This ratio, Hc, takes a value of 2.78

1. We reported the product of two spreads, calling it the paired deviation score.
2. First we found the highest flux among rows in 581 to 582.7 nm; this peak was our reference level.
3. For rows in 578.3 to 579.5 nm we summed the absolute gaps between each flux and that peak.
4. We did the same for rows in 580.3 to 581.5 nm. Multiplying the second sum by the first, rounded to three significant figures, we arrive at 1.48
